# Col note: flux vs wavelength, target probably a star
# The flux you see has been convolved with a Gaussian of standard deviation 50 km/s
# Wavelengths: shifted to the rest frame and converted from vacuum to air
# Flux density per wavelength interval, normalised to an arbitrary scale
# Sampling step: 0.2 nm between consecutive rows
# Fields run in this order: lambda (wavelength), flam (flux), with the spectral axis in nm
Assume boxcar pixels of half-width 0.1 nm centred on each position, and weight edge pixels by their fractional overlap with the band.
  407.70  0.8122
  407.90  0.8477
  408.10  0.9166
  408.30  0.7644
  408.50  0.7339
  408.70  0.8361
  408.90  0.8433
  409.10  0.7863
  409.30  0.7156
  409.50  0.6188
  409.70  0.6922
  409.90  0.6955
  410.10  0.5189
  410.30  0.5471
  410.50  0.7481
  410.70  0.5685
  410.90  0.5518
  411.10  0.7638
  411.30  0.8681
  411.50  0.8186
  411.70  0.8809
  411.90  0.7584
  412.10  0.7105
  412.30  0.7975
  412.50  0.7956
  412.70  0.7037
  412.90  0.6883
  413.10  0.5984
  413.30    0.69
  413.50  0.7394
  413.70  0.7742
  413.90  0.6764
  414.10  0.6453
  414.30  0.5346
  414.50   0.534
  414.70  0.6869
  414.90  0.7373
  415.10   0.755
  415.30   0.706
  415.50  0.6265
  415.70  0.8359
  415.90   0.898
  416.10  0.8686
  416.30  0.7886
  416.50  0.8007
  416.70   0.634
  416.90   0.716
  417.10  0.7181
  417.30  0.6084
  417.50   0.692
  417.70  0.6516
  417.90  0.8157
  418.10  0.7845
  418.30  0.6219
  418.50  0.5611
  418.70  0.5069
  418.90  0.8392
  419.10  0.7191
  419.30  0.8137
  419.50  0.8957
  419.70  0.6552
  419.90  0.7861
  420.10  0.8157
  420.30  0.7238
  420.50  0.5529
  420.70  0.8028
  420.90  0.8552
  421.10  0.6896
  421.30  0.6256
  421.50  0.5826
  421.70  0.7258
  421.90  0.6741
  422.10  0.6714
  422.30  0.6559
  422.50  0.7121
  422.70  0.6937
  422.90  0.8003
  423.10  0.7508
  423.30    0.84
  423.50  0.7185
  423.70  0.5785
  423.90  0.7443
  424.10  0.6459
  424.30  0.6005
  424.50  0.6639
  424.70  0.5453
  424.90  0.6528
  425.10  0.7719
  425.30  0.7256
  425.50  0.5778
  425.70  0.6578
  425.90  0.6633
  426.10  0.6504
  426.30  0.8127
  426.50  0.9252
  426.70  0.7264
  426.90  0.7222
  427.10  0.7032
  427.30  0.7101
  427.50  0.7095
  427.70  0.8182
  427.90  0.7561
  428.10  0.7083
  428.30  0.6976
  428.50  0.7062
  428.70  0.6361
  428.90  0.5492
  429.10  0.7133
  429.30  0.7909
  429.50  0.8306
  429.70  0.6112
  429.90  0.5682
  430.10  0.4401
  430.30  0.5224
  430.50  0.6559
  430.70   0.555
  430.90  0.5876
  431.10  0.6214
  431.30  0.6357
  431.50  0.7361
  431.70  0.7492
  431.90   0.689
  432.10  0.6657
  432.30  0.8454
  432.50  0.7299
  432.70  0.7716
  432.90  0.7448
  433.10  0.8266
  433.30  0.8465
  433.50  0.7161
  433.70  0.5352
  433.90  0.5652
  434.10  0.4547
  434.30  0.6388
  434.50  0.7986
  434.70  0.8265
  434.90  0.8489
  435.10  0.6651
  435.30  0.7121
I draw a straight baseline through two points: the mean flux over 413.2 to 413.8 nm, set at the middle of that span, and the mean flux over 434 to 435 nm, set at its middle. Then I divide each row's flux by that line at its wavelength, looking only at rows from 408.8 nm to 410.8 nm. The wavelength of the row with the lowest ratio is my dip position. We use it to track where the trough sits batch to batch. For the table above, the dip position 410.10 nm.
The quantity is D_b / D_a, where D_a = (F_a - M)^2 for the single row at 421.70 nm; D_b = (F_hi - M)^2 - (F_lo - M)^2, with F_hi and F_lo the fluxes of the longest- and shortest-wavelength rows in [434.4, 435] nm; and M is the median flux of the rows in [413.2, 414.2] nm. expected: 10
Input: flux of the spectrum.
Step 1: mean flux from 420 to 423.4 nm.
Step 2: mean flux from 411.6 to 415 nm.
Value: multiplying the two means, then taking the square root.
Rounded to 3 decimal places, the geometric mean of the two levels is 0.709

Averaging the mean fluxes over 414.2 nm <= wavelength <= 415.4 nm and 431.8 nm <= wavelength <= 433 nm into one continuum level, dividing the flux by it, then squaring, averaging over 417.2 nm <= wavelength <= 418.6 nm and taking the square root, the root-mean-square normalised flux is 0.97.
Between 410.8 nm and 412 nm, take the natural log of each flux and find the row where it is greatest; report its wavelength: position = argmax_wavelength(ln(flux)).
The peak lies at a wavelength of 411.70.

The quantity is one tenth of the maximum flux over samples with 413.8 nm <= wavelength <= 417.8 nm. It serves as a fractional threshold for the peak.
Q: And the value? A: 0.090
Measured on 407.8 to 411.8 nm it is 0.092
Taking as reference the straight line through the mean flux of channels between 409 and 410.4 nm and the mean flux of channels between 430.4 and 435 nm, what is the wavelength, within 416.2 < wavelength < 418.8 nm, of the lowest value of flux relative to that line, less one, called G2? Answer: 418.70 nm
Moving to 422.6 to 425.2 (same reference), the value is 424.70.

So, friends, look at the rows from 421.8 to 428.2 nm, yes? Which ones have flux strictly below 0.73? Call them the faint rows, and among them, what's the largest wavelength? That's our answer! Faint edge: 428.10 nm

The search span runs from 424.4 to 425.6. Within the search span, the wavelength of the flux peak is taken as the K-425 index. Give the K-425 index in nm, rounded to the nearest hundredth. 425.10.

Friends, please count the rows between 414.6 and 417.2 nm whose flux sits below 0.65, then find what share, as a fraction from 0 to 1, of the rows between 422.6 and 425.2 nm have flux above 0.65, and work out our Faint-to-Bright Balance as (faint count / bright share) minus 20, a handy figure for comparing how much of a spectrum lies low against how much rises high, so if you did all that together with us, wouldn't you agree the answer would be -17.1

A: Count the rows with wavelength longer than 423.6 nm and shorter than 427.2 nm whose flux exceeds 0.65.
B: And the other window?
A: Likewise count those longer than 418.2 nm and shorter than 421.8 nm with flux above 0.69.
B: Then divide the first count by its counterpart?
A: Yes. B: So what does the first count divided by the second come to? 1.30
